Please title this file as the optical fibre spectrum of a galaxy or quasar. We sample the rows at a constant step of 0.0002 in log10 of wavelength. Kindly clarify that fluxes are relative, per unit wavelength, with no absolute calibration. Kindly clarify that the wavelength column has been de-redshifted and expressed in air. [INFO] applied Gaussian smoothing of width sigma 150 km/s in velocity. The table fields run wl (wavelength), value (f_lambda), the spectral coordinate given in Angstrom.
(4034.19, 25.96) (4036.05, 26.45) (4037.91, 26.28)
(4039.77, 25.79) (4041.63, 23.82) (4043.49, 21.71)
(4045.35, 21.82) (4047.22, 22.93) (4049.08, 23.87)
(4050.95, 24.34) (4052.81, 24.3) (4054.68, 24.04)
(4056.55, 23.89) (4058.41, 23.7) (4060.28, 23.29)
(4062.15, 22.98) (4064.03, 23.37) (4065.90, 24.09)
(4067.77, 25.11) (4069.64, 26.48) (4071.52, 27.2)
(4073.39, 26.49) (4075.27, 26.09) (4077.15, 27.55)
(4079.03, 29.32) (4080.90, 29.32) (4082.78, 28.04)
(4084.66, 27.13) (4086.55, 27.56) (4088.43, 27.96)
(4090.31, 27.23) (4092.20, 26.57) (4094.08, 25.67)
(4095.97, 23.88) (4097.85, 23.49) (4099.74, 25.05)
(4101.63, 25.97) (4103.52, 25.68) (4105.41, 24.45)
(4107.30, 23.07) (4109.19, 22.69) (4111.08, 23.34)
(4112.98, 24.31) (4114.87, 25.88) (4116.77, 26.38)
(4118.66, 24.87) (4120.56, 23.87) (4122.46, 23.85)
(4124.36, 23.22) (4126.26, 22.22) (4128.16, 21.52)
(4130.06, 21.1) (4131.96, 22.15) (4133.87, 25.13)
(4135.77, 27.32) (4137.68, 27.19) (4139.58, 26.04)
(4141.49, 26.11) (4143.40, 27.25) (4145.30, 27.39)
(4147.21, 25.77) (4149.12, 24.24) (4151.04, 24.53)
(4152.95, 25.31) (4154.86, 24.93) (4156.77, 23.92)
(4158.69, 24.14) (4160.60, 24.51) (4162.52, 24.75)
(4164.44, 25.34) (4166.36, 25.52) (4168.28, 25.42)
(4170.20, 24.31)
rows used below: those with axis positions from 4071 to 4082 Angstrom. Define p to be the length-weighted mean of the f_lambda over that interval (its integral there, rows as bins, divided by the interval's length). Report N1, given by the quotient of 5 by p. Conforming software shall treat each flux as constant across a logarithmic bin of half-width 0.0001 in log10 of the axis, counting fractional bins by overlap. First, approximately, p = 27.7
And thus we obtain 0.18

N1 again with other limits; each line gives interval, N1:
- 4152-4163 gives 0.20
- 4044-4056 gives 0.21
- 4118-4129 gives 0.22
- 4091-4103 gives 0.20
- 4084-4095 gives 0.19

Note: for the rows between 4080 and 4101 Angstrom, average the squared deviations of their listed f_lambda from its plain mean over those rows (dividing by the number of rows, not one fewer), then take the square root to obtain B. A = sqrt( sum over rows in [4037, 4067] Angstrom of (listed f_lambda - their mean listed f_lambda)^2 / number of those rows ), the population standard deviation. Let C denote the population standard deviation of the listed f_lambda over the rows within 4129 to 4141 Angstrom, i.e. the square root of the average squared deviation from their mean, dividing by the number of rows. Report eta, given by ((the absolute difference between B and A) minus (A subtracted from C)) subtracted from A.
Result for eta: 1.8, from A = 1.14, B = 1.74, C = 2.4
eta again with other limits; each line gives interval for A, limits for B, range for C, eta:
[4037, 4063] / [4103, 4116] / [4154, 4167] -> 0.5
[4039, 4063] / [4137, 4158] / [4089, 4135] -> 1.5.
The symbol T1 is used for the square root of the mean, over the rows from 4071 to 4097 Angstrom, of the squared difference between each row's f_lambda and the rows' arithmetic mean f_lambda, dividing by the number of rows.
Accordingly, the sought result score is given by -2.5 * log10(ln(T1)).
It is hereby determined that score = 1.27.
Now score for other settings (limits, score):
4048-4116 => 0.54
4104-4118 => 1.45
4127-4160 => 0.47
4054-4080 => 0.51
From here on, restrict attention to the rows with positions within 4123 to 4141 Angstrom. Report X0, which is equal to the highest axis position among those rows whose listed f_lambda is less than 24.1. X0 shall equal 4131.96 Angstrom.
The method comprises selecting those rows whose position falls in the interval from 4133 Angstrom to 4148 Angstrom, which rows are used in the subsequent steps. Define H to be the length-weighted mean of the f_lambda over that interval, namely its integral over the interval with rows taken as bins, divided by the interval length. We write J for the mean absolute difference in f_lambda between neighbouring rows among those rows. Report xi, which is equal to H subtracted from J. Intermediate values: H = 27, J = 0.92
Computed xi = -25.6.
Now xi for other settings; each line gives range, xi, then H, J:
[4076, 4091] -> -27.2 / 28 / 0.79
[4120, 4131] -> -22.0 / 23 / 0.55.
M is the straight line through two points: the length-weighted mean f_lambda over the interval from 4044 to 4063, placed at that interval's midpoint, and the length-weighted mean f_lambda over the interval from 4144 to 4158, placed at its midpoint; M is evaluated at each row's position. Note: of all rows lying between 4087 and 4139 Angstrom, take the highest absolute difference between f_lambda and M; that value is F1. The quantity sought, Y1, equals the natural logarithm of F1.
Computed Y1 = 1.4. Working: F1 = 3.9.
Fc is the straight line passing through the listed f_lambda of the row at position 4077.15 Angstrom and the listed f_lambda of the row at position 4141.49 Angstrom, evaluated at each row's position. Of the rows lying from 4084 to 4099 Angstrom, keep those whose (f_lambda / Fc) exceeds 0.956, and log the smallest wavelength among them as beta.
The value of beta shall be 4084.66 Angstrom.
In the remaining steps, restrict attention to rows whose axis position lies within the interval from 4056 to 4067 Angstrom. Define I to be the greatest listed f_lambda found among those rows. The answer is 24.09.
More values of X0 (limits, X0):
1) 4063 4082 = 4065.90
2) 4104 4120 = 4111.08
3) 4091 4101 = 4097.85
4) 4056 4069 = 4065.90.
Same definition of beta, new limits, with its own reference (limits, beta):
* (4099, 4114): 4101.63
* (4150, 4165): 4152.95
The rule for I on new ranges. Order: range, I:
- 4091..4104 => 26.57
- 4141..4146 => 27.39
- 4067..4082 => 29.32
